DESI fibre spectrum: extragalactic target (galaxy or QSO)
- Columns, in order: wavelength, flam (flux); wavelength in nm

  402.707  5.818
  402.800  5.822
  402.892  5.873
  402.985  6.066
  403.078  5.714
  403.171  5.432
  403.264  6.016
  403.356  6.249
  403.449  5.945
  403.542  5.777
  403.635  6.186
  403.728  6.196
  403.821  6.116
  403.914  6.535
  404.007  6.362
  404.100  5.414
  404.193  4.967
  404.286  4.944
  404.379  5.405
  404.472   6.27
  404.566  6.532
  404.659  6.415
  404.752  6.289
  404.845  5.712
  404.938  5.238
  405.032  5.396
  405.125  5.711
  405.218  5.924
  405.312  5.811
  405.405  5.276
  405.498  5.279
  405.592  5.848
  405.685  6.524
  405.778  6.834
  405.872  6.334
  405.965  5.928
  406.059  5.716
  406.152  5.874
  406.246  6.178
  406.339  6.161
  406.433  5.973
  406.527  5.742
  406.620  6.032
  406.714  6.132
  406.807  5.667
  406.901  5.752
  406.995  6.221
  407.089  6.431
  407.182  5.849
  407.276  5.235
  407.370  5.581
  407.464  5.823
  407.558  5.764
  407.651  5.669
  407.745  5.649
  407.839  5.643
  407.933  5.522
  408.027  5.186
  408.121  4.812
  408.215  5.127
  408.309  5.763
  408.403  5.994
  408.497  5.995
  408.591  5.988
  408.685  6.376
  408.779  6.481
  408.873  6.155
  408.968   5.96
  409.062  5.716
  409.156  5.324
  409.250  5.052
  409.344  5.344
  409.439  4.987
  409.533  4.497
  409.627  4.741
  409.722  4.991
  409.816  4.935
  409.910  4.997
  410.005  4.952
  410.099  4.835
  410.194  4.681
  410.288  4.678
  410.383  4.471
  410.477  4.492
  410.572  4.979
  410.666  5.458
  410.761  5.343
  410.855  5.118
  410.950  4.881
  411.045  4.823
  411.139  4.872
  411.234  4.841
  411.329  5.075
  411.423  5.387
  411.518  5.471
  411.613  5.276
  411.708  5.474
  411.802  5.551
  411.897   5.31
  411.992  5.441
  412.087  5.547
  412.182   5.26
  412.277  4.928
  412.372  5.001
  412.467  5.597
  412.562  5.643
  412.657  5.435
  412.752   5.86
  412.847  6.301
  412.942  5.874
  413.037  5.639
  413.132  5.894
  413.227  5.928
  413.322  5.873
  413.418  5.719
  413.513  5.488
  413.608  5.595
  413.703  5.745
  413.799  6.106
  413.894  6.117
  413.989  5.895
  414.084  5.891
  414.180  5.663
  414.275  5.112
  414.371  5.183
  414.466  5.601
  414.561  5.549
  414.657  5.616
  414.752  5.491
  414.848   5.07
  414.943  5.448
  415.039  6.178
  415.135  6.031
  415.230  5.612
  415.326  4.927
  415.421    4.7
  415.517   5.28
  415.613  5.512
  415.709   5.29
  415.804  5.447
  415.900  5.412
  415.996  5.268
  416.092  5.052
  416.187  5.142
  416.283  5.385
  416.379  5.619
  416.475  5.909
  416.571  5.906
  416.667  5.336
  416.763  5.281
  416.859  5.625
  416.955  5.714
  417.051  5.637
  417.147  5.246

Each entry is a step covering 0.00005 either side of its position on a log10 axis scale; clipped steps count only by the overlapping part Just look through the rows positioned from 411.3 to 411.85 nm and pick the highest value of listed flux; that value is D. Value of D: 5.551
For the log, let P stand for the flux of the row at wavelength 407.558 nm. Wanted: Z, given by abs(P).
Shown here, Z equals 5.76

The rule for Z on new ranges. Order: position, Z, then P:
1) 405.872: 6.33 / 6.334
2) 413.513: 5.49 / 5.488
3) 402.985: 6.07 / 6.066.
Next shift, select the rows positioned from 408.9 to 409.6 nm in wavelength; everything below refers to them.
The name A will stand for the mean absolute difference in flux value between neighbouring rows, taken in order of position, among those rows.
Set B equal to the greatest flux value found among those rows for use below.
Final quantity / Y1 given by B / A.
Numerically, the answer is 17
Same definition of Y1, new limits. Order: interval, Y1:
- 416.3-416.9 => 23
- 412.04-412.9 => 21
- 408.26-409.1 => 35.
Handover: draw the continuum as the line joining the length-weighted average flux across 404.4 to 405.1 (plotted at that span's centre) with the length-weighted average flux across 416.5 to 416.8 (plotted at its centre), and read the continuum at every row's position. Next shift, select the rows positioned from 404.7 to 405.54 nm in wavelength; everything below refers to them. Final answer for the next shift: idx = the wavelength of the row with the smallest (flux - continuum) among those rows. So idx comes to 404.938 nm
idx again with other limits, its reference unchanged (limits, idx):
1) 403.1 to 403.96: 403.171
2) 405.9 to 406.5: 406.059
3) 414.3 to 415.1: 414.848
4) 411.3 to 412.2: 411.329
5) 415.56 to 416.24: 416.092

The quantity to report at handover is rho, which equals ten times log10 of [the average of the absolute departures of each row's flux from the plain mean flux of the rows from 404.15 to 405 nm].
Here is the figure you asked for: -2.6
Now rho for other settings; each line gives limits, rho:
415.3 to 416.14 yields -6.8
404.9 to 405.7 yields -4.8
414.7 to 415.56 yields -4.3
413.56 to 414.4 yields -5.6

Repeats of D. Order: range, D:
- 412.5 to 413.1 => 6.301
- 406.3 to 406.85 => 6.161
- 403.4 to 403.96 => 6.535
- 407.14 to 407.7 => 5.849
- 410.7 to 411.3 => 5.343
